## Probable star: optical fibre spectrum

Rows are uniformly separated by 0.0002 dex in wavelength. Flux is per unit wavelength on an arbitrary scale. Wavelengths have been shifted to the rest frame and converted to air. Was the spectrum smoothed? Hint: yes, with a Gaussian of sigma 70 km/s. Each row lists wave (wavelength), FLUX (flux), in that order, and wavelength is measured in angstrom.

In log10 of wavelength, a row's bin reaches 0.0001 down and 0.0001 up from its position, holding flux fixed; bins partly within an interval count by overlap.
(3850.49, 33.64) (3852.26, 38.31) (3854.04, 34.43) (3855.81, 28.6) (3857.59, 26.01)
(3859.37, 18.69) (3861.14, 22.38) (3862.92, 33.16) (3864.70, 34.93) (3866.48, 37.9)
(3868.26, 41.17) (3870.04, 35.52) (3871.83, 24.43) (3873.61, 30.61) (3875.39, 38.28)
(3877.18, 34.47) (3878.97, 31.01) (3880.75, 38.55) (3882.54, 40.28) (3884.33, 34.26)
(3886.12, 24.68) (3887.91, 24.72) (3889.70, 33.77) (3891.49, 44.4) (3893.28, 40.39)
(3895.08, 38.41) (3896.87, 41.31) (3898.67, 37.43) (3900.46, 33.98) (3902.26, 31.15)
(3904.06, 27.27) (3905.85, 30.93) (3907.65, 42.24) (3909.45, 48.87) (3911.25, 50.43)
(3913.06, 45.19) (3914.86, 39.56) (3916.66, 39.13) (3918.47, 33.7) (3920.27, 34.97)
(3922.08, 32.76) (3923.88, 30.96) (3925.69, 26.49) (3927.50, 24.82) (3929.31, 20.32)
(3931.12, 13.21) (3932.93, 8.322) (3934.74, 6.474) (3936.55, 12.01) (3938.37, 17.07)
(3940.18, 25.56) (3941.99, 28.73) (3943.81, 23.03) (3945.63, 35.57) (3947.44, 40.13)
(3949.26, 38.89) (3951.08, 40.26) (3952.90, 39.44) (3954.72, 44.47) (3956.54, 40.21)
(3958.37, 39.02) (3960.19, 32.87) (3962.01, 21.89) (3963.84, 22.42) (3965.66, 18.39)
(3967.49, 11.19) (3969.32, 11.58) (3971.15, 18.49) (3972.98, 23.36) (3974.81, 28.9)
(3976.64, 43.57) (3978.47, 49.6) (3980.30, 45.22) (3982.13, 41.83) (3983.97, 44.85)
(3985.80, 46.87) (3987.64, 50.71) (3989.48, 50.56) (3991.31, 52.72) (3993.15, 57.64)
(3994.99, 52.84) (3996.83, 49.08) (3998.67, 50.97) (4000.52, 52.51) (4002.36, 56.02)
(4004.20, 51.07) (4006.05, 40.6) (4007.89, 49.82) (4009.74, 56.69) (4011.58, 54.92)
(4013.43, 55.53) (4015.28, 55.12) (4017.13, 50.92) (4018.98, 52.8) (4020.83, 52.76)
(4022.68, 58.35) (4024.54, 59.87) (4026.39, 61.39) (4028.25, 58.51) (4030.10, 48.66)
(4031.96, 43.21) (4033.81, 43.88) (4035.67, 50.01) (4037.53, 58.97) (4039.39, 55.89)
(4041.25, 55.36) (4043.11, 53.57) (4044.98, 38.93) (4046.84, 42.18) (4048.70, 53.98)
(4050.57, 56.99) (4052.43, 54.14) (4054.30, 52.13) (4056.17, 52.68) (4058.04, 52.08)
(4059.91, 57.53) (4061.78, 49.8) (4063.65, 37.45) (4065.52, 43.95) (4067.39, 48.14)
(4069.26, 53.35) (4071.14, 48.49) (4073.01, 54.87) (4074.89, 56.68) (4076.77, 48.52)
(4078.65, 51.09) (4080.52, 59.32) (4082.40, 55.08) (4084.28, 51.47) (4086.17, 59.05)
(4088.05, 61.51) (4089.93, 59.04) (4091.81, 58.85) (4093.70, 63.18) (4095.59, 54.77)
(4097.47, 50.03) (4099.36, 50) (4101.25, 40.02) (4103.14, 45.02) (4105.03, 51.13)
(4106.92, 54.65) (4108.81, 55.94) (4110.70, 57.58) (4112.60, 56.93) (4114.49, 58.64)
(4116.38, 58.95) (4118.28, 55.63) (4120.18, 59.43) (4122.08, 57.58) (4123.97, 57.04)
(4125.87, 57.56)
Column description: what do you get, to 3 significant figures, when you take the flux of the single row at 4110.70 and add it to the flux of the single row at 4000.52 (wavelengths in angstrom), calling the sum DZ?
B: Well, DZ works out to 110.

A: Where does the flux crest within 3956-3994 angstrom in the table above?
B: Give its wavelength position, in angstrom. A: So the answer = 3993.15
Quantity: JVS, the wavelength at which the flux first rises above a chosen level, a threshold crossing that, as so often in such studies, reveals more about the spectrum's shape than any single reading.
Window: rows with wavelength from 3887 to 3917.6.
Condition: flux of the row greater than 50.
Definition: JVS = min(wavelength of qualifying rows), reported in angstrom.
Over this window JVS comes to 3911.25 angstrom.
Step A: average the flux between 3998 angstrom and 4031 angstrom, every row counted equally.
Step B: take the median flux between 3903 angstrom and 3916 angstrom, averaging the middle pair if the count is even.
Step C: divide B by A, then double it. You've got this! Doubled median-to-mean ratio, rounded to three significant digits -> 1.57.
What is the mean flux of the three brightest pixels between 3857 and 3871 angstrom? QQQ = 38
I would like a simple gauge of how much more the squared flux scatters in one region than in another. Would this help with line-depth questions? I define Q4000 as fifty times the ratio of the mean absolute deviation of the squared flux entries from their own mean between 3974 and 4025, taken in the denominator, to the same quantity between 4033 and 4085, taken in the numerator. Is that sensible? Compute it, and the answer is 50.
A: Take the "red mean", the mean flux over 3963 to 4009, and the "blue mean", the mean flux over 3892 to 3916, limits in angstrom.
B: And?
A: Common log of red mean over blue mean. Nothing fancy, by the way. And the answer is 0.02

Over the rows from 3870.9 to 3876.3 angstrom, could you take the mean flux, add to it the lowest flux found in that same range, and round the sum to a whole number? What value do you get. 56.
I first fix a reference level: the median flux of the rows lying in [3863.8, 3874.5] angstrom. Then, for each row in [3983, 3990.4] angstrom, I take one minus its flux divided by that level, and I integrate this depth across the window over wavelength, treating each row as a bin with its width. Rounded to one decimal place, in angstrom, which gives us -2.7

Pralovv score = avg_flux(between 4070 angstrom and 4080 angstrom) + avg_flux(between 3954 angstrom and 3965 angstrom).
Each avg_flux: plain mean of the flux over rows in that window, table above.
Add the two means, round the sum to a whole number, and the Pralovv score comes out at 85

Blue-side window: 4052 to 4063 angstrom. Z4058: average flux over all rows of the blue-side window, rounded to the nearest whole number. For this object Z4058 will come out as 53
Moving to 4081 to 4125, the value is 55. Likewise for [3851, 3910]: 34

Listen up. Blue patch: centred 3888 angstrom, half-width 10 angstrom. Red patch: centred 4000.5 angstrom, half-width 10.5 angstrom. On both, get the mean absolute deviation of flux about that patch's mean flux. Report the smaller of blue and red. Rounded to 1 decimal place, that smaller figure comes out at 3.2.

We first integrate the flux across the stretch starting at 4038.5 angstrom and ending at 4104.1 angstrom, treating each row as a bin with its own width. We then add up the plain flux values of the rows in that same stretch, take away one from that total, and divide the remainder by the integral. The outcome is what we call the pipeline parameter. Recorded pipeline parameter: 0.533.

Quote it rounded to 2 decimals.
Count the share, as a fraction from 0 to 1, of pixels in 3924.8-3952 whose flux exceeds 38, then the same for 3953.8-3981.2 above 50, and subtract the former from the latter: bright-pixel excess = -0.20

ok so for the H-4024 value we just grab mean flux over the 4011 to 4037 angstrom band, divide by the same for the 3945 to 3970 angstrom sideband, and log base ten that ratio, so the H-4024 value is 0.23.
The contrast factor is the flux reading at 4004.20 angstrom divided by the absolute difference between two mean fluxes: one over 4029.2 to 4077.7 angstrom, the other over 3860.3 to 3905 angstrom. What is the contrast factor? 3.1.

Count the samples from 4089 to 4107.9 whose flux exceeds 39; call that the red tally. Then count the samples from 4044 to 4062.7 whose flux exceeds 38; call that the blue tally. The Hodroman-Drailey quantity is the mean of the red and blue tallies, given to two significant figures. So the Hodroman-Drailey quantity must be 10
